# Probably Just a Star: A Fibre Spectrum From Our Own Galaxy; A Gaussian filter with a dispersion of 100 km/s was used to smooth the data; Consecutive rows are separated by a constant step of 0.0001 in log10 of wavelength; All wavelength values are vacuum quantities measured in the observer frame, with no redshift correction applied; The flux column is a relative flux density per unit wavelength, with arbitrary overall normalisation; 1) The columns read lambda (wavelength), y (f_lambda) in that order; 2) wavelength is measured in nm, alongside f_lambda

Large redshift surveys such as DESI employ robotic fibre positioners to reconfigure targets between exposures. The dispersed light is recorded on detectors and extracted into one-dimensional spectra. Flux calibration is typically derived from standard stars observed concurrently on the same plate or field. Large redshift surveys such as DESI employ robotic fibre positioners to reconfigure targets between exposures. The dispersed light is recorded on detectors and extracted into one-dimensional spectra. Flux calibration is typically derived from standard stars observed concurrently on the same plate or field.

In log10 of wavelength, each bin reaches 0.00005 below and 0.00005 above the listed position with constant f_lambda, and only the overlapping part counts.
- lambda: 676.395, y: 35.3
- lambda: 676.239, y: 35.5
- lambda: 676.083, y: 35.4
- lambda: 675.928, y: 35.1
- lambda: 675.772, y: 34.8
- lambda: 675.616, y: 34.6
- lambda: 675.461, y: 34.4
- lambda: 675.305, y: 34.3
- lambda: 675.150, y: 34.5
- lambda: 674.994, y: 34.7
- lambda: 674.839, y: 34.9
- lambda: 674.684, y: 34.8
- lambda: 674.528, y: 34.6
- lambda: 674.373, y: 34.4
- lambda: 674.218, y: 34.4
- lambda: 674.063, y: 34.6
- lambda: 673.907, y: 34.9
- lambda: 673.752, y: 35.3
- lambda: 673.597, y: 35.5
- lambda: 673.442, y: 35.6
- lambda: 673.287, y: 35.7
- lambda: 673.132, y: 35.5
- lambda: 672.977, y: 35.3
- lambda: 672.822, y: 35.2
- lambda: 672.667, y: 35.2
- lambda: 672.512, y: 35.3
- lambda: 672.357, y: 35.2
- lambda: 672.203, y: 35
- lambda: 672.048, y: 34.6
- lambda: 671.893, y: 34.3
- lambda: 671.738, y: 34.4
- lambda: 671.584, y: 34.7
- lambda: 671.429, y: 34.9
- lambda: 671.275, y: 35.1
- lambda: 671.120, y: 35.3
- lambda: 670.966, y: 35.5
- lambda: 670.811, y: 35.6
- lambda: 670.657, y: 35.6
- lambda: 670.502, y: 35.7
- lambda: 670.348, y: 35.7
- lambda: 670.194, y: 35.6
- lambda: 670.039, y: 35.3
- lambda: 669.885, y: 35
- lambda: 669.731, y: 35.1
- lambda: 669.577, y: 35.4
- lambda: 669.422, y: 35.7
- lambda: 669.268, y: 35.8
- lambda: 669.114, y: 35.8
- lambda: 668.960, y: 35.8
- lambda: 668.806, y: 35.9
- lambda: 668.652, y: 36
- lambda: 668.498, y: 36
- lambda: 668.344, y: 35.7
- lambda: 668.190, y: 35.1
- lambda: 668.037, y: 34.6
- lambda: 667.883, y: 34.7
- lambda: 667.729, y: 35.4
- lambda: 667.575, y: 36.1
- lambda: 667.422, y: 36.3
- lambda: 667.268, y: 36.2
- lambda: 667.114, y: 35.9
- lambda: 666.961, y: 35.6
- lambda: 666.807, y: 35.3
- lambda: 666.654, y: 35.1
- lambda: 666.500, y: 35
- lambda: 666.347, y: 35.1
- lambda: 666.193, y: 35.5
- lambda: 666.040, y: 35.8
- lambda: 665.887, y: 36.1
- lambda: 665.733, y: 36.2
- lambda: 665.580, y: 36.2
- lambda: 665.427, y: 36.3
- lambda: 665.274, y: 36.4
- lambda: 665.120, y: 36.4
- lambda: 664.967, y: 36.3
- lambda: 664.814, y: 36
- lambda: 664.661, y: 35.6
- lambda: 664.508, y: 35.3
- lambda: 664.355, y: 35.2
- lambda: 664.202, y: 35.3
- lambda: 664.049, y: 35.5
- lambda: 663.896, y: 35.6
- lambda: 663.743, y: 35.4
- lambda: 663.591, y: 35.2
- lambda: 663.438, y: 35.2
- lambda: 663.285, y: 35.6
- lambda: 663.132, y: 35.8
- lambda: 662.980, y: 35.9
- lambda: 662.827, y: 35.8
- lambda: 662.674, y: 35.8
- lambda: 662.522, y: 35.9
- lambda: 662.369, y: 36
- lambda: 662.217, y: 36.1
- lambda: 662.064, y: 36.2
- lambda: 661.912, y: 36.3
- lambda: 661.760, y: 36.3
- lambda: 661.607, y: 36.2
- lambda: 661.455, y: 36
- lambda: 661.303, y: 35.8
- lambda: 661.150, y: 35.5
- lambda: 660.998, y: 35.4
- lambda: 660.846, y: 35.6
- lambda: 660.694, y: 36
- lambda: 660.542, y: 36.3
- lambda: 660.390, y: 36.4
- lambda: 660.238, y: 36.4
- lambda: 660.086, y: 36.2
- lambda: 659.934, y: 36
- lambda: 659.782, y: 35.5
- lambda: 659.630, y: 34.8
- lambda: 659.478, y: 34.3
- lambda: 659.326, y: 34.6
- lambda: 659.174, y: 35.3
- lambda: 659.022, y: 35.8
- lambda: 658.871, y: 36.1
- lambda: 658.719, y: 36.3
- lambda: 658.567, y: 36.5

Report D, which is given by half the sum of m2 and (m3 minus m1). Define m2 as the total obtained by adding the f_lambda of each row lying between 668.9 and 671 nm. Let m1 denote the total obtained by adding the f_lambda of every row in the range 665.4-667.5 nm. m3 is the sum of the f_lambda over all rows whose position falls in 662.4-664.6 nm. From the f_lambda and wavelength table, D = 247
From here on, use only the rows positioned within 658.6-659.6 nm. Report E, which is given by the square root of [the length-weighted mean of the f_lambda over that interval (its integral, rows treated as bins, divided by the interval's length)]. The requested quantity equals 5.95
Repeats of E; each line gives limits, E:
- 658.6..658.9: 6.01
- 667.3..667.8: 6.00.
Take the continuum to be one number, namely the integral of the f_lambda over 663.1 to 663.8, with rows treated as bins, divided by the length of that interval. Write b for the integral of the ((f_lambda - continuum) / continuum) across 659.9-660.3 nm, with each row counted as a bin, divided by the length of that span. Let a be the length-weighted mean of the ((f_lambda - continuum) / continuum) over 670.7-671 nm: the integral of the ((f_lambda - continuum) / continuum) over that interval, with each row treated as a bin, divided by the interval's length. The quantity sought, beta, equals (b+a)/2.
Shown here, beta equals 0.013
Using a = 0.004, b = 0.02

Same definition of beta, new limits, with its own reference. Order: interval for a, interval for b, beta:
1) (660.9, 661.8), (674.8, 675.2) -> -0.004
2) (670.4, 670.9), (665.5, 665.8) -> 0.014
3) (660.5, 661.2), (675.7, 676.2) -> 0.001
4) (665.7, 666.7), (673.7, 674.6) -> -0.009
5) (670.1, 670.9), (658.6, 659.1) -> 0.013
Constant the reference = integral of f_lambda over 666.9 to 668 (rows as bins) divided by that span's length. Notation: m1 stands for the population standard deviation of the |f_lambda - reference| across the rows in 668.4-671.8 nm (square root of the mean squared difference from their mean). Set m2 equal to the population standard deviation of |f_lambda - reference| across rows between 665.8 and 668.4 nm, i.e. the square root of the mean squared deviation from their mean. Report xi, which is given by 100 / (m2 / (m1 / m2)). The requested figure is 393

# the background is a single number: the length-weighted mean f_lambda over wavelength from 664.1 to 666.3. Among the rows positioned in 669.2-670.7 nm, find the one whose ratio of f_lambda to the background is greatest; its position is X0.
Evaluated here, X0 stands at 669.268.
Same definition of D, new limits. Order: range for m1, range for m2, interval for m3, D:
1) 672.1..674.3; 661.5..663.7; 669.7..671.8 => 252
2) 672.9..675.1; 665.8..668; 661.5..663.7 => 255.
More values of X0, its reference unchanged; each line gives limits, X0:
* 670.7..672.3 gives 670.811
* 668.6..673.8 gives 668.652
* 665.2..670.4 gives 665.274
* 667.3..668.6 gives 667.422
